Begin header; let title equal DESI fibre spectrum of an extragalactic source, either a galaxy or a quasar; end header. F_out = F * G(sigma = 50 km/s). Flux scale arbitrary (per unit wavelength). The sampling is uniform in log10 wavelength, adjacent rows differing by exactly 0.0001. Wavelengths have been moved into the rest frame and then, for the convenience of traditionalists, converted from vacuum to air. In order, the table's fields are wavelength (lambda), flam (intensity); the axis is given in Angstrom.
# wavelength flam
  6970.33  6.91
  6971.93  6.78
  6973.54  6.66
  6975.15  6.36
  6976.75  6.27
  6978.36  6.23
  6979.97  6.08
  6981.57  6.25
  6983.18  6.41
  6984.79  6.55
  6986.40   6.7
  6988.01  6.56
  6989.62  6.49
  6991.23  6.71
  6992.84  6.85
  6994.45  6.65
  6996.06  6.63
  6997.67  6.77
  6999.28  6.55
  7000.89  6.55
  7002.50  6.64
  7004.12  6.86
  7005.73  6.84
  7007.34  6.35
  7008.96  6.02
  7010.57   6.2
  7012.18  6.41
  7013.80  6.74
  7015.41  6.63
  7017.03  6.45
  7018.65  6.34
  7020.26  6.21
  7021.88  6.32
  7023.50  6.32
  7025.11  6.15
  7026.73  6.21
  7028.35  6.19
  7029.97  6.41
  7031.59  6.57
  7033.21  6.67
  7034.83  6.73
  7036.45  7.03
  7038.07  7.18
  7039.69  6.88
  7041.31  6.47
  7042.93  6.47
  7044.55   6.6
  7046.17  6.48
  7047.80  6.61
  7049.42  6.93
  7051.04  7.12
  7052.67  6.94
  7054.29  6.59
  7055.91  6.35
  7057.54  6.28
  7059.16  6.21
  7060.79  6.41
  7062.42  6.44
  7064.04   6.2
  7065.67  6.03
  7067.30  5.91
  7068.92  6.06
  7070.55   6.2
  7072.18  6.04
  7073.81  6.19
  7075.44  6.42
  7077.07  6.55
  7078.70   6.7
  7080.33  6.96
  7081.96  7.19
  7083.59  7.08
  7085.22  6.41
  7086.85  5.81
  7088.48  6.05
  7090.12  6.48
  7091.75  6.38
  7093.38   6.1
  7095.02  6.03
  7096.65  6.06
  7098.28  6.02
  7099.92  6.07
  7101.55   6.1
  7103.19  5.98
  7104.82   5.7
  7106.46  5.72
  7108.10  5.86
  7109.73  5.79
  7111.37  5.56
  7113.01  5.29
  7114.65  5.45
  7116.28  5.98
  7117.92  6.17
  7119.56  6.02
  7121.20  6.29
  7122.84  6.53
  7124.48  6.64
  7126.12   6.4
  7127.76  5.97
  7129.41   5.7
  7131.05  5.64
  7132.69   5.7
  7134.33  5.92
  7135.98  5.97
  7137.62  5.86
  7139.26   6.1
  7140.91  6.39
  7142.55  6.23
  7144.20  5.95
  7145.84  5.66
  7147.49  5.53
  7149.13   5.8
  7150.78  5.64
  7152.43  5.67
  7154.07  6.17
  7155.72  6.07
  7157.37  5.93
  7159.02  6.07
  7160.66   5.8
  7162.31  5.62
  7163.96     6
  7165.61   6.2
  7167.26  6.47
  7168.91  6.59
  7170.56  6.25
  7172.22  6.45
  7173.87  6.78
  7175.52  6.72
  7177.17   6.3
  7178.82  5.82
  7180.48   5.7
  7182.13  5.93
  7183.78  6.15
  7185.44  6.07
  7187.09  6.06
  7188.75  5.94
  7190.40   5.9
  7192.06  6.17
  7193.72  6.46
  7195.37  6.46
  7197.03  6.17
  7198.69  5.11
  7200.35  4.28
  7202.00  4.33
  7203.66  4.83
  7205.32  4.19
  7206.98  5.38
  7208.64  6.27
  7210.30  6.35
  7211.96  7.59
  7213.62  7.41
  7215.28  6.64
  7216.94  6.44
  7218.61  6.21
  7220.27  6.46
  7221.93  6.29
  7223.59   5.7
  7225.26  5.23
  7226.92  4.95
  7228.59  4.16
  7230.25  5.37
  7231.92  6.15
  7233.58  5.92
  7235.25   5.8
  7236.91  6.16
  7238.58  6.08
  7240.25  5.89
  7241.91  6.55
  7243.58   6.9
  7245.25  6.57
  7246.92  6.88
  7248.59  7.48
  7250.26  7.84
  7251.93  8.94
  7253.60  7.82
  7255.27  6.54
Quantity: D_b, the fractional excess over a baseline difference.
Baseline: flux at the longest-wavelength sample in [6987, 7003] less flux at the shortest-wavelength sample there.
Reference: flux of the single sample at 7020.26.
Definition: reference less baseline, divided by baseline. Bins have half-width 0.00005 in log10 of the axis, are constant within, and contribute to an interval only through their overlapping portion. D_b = 77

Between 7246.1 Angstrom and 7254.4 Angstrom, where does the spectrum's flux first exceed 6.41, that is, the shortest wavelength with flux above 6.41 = 7246.92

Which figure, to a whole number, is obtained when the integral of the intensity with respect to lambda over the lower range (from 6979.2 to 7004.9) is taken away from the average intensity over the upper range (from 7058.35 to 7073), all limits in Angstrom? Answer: -163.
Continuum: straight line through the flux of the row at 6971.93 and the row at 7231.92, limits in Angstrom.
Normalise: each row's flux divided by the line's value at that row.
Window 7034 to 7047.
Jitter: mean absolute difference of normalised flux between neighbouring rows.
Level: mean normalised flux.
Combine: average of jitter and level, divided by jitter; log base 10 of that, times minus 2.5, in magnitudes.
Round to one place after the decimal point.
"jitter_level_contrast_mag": -3.1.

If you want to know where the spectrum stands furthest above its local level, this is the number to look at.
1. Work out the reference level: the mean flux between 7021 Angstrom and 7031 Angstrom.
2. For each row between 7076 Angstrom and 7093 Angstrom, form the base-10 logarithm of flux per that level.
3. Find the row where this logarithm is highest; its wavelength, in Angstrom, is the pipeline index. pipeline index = 7081.96 Angstrom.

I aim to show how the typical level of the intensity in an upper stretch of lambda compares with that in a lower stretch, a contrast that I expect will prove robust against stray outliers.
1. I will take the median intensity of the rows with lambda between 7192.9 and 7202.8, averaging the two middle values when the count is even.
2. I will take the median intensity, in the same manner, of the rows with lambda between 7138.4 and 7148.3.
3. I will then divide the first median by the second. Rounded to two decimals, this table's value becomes 0.94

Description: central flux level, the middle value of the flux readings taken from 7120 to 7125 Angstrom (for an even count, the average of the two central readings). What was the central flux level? 6.53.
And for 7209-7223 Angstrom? 6.45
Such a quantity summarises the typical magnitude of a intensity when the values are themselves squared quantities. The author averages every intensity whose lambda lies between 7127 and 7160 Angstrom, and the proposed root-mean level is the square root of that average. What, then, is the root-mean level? 2.43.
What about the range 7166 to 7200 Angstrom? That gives 2.48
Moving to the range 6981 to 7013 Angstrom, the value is 2.56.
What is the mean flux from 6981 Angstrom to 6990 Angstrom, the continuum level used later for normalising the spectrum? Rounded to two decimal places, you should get 6.49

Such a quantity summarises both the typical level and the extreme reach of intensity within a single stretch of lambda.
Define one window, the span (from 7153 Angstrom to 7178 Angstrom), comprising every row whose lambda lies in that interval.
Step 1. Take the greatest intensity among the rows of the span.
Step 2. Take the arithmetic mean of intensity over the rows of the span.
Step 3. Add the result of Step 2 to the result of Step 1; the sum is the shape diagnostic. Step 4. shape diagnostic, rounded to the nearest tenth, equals 13.0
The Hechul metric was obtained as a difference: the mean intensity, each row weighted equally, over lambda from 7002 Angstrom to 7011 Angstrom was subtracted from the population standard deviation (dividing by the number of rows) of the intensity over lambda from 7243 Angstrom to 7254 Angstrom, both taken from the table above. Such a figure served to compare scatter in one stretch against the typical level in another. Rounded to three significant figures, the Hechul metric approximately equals -5.74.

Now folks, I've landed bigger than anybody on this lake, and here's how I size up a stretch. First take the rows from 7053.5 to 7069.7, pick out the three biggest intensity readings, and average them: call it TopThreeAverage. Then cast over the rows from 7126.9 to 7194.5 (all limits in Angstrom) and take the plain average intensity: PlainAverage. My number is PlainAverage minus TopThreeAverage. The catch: -0.4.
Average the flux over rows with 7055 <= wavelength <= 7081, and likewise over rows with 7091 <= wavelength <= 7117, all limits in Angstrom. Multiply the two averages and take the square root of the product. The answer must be 6.09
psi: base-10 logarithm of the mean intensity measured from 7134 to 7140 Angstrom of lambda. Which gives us 0.78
